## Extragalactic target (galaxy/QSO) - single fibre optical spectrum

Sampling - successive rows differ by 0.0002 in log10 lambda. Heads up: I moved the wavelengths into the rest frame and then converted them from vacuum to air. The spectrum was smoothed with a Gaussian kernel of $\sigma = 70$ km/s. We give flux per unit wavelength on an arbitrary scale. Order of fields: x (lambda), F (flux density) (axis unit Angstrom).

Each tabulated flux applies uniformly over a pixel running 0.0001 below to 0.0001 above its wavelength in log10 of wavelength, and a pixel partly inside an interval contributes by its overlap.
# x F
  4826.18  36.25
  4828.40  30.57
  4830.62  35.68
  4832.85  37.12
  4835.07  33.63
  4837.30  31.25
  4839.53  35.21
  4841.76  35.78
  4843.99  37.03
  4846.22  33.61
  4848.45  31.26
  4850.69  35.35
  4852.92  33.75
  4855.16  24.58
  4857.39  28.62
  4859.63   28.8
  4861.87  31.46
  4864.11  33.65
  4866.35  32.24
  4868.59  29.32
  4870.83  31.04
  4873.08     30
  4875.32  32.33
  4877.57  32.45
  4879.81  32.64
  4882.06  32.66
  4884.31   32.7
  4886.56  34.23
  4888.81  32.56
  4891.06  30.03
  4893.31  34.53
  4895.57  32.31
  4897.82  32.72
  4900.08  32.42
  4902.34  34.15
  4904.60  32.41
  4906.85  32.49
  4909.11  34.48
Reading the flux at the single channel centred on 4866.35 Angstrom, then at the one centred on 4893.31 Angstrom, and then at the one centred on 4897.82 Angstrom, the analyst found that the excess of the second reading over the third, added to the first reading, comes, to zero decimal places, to 34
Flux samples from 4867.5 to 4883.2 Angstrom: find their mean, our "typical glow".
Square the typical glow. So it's 992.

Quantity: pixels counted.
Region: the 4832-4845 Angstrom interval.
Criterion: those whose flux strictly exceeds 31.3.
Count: 5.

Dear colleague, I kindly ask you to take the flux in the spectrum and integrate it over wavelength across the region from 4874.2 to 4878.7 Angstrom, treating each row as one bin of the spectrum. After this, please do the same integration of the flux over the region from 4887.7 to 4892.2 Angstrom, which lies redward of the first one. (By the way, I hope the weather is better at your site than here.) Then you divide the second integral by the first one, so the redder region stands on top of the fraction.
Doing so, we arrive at 0.97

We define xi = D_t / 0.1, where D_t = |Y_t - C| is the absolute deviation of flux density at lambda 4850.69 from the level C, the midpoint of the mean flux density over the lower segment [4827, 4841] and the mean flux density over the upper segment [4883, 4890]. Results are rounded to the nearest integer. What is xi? 18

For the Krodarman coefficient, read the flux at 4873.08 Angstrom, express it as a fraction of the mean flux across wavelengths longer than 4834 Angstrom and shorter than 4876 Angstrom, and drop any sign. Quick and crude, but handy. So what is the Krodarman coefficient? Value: 0.94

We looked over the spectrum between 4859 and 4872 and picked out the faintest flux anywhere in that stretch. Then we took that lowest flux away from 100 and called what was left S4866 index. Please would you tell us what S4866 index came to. 71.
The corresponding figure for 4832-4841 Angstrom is 69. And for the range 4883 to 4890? 67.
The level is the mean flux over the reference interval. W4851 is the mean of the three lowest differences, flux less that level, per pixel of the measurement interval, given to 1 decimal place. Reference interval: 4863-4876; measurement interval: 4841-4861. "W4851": -4.1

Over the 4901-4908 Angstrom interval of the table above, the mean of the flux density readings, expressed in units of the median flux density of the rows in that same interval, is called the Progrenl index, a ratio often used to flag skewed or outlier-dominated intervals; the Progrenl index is 1.02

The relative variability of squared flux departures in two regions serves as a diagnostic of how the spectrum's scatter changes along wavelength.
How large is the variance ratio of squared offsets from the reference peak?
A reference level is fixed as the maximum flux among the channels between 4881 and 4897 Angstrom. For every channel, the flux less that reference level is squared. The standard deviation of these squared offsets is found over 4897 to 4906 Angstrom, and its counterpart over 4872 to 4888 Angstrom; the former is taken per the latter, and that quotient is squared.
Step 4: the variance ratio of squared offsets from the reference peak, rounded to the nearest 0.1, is 0.1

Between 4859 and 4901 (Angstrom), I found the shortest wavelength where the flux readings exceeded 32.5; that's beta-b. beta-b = 4864.11 Angstrom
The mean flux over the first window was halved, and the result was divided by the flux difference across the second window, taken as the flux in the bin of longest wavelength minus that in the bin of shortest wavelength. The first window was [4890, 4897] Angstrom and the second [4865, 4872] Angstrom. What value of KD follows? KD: -13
